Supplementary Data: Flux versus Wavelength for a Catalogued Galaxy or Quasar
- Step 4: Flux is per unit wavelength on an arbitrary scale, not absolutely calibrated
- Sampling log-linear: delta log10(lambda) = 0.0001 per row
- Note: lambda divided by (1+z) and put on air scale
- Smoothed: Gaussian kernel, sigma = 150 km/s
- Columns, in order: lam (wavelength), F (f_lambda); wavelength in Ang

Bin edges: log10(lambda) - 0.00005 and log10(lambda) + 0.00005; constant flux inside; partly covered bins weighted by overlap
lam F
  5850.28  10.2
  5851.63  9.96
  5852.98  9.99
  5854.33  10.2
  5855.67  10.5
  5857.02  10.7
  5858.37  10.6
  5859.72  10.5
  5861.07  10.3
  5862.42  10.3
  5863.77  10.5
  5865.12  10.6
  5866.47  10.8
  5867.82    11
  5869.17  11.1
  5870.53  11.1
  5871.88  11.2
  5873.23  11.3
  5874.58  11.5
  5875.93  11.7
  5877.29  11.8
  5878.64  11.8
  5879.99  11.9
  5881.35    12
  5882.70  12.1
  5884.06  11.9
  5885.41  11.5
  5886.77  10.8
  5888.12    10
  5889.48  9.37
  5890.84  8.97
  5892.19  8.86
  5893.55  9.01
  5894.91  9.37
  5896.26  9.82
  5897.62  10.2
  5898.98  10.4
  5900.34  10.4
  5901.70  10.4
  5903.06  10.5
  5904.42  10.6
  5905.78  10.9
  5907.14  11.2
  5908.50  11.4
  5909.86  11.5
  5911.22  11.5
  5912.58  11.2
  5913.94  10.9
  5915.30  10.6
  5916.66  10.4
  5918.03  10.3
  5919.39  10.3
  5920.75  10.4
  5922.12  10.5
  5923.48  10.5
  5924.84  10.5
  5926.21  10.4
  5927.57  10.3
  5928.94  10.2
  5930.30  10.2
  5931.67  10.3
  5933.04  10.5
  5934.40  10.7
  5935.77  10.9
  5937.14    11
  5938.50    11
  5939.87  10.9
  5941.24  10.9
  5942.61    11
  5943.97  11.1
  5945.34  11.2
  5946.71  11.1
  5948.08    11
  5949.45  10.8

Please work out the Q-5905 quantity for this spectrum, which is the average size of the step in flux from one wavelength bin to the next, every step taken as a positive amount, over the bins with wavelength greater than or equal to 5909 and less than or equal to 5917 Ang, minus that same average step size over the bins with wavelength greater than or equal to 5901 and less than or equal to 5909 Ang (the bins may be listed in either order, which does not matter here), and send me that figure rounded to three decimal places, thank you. 0.020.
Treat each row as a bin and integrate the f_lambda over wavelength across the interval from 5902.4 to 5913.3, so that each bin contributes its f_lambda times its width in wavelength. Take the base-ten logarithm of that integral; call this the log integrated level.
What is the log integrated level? 2.08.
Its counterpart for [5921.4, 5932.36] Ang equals 2.05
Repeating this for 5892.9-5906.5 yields 2.14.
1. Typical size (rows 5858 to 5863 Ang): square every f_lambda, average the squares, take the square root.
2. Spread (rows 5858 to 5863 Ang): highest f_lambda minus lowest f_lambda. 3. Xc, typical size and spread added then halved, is 5.4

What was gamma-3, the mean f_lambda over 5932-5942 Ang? 10.8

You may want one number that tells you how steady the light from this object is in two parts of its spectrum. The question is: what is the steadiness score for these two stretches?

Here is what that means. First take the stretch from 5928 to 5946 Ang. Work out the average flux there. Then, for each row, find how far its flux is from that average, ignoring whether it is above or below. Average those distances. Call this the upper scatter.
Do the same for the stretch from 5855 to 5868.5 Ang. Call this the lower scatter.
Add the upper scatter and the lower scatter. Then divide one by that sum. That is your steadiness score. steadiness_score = 2.2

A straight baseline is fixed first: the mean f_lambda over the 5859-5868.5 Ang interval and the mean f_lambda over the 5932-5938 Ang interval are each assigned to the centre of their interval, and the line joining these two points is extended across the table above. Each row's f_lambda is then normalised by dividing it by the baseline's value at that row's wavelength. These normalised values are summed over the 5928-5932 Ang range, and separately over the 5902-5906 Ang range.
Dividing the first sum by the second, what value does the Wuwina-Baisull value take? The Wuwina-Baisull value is 0.95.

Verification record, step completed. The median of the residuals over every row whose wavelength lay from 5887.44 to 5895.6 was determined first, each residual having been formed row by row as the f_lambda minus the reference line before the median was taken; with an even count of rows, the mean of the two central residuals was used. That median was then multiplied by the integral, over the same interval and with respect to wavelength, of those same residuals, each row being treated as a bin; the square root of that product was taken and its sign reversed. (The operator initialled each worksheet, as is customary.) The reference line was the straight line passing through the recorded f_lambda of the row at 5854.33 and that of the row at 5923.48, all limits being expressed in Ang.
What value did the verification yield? -3.3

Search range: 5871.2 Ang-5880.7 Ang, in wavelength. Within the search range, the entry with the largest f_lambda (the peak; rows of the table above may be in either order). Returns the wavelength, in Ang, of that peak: 5879.99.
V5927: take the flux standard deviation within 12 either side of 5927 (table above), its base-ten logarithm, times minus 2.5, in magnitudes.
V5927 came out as 1.5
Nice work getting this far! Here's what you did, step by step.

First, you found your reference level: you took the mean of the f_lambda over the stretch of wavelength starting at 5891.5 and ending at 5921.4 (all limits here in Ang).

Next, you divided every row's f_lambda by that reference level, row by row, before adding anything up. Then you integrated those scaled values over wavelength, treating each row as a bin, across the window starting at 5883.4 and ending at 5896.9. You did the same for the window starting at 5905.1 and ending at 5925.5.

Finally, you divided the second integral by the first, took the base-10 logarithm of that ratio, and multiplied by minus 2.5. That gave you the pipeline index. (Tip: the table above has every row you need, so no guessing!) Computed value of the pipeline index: -0.5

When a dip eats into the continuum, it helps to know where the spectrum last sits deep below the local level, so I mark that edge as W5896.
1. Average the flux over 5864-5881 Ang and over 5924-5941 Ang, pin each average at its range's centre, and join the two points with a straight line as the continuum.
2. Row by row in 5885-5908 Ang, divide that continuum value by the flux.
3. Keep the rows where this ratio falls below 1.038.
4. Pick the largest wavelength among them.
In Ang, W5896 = 5907.14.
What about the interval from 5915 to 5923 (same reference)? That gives 5922.12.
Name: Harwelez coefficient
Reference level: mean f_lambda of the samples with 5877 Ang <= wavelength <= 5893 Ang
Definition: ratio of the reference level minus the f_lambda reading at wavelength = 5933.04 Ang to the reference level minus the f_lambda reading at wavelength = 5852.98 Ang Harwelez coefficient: 0.4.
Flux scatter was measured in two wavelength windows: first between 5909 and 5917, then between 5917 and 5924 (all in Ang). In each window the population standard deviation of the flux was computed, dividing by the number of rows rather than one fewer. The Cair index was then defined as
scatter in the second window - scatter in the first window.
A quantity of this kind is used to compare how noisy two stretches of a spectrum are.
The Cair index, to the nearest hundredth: -0.33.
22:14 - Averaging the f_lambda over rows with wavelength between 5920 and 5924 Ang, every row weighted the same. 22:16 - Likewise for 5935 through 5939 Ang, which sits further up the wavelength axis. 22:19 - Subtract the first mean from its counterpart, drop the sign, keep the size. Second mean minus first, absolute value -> 0.50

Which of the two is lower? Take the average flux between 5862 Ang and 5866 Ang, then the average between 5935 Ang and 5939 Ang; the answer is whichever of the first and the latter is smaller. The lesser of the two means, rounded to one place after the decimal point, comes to 10.5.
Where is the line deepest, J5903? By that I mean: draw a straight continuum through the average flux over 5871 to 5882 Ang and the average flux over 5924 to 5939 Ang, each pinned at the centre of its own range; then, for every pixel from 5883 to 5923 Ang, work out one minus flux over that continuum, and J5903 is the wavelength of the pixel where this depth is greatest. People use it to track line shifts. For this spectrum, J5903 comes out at 5892.19 Ang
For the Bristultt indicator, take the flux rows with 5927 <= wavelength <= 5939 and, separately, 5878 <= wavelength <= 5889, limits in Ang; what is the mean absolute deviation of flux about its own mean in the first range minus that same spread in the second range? -0.25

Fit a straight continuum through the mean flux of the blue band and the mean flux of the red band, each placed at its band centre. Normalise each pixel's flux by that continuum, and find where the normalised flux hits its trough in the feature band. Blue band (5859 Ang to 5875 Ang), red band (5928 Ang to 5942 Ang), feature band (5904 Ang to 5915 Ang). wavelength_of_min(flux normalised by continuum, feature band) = 5904.42 Ang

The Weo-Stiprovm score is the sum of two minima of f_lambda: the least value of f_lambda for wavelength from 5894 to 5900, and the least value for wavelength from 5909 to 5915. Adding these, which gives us 20.3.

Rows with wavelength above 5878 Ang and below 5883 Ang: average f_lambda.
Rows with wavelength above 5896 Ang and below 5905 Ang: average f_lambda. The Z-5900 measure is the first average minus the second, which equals 1.6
